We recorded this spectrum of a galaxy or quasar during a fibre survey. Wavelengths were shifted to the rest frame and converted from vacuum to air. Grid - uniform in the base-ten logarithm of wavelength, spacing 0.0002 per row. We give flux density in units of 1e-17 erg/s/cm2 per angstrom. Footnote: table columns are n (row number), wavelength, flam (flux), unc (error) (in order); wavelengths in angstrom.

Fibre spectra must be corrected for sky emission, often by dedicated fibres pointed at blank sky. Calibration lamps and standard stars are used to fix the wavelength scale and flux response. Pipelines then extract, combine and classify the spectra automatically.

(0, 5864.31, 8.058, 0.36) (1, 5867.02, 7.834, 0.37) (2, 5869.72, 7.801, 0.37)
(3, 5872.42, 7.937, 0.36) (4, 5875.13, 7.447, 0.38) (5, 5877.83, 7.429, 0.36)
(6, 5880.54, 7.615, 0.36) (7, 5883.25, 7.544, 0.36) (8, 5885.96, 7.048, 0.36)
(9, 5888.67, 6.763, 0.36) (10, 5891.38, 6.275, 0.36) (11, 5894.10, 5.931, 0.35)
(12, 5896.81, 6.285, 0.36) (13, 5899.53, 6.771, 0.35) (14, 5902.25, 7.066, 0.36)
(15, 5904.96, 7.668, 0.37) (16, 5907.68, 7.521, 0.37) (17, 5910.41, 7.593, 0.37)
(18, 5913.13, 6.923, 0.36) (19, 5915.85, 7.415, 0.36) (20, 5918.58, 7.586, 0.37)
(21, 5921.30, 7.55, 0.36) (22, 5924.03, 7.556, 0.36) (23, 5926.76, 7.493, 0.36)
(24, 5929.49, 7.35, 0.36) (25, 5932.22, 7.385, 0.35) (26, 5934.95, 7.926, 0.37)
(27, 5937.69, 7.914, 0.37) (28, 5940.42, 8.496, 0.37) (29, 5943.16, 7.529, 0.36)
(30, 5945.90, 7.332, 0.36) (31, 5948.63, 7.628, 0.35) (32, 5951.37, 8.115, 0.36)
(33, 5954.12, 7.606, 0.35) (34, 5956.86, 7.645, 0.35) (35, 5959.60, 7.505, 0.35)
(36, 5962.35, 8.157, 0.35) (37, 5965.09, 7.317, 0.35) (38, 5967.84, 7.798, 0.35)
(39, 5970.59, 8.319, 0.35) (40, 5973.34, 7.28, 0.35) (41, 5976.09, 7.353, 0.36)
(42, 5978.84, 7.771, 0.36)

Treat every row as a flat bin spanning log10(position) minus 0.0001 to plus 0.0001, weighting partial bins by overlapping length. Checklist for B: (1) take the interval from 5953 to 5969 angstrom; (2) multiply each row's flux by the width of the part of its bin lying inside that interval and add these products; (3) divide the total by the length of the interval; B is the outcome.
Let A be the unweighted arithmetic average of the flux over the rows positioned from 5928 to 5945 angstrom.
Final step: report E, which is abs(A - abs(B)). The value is 0.1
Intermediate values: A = 7.77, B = 7.67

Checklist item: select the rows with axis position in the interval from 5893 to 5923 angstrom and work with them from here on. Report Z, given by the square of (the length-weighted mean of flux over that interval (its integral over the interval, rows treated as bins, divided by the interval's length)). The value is 51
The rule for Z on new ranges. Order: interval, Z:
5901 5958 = 58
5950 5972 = 61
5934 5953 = 61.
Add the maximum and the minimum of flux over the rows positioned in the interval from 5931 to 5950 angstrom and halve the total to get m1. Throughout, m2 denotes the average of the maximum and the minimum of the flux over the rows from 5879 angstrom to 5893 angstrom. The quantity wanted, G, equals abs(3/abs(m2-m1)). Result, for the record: 3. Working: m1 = 7.91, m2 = 6.9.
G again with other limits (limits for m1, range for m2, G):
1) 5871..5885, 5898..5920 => 6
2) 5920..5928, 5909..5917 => 11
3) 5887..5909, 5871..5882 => 3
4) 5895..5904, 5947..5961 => 3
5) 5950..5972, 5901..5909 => 7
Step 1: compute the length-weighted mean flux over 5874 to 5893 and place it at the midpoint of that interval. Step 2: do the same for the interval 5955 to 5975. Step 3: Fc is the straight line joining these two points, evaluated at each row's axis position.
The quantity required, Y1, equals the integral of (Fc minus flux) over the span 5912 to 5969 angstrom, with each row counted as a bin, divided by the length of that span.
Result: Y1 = -0.09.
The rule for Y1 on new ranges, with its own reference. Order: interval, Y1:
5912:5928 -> -0.03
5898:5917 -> 0.04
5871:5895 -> 0.00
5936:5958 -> -0.20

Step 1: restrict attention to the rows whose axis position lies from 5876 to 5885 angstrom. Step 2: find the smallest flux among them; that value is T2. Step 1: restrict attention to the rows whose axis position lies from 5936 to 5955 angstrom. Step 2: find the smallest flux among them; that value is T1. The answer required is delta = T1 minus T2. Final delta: -0.10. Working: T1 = 7.332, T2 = 7.429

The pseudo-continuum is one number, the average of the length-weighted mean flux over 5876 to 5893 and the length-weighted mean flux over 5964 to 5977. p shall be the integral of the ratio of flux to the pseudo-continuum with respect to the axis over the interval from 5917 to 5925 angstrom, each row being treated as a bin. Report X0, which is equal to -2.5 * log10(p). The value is -2.29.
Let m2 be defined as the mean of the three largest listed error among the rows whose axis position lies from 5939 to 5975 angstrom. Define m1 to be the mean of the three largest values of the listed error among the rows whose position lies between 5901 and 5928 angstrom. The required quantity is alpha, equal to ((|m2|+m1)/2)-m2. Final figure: 0.003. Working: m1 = 0.3700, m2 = 0.363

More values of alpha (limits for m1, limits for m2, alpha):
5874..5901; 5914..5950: -0.002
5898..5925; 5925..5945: 0.000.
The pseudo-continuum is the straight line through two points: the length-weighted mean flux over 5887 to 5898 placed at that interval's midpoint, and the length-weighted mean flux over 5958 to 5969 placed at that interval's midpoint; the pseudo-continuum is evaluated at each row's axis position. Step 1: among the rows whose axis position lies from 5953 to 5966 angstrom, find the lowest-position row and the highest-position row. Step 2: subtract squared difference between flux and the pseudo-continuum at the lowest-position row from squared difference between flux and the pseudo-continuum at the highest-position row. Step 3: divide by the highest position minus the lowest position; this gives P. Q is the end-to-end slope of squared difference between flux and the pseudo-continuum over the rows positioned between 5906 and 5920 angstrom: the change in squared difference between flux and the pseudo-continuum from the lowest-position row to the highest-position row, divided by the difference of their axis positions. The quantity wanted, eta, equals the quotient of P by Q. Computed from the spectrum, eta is -0.7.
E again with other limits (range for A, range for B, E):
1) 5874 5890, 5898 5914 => 0.1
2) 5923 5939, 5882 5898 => 1.0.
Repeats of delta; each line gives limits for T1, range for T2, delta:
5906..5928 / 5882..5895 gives 0.99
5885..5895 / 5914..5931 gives -1.42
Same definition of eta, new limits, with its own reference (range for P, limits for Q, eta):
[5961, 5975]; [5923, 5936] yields 0.6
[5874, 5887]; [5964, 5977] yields -8.2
